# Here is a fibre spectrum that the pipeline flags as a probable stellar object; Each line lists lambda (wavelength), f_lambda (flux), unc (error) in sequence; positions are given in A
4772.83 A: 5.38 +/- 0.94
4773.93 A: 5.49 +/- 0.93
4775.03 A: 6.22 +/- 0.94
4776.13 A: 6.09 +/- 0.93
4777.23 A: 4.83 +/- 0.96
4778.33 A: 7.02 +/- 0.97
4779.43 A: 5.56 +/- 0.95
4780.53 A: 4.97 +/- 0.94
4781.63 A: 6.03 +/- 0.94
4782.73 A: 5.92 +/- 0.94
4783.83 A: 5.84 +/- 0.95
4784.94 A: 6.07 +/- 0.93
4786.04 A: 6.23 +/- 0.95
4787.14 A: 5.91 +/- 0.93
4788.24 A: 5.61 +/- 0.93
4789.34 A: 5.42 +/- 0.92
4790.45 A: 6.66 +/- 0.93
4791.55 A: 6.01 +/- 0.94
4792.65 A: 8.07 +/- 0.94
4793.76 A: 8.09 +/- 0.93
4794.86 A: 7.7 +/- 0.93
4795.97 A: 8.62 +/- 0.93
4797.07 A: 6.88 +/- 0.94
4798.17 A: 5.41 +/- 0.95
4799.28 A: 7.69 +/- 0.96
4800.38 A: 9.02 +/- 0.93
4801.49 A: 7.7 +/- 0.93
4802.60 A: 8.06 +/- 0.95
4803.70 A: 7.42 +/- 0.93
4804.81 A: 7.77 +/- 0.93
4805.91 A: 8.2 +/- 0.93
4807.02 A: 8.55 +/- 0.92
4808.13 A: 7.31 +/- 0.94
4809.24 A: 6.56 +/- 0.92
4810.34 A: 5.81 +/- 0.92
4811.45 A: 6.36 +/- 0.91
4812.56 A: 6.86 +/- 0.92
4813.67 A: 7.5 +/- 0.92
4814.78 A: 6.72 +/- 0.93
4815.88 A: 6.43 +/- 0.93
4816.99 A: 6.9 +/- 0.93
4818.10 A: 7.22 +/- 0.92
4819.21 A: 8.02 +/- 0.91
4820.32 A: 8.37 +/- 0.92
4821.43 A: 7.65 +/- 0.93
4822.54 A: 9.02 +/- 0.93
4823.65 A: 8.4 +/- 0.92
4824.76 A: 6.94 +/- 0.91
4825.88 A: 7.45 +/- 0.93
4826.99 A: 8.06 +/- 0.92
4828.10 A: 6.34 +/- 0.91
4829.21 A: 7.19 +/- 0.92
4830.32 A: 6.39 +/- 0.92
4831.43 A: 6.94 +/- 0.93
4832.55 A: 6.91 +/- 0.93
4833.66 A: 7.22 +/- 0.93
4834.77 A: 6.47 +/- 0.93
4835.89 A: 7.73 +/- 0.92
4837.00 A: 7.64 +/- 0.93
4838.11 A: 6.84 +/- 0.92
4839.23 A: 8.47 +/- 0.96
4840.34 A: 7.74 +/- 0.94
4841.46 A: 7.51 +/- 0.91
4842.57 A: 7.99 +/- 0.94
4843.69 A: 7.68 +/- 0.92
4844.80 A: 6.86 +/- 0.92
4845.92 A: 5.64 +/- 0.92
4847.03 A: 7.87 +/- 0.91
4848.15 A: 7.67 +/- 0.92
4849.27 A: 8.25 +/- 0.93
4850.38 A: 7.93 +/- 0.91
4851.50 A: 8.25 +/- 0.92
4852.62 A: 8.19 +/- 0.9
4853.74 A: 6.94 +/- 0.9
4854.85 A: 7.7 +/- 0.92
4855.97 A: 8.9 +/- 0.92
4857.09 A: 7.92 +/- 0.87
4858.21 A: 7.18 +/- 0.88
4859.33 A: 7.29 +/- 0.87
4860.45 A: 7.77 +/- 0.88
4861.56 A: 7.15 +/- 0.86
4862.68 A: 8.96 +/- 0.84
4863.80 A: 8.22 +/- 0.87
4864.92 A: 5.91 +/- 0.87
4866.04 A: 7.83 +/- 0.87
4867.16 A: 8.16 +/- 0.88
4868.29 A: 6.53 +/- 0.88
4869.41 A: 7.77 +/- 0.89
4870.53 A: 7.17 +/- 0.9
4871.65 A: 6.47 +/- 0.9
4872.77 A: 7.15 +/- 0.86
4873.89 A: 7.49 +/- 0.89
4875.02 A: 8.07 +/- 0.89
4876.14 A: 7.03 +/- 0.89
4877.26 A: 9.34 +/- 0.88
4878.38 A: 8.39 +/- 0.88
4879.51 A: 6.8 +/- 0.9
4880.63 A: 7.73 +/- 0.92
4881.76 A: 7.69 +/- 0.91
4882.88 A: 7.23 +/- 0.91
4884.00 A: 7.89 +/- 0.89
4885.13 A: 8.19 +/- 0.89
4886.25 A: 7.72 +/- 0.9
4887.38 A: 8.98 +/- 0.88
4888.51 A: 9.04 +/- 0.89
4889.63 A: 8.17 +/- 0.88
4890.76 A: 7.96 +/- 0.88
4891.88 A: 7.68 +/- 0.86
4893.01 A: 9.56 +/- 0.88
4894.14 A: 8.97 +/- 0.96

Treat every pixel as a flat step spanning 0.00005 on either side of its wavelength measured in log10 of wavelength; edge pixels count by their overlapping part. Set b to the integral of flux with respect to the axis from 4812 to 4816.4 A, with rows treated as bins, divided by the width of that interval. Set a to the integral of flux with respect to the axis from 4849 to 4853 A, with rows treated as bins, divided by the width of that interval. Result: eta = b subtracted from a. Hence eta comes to 1.3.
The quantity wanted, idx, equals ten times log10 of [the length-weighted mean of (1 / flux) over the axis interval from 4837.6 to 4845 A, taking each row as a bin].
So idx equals -8.80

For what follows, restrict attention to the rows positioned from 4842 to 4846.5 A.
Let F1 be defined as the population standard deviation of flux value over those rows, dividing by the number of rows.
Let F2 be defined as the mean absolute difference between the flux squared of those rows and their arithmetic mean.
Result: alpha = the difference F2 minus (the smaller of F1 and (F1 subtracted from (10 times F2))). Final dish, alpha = 10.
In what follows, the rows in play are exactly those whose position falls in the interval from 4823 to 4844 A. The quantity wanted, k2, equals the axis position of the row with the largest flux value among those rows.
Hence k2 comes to 4839.23 A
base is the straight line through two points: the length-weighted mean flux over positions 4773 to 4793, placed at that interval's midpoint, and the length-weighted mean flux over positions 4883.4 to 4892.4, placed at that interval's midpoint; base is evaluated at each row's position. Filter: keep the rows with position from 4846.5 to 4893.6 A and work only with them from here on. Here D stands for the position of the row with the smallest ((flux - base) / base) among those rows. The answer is 4864.92 A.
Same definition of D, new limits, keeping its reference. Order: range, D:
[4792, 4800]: 4798.17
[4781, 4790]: 4789.34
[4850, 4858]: 4853.74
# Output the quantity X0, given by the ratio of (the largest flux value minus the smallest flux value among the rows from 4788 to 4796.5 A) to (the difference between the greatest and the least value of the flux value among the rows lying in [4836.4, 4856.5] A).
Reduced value 0.98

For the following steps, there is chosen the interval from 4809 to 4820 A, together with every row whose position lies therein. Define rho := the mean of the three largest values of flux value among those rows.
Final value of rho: 7.58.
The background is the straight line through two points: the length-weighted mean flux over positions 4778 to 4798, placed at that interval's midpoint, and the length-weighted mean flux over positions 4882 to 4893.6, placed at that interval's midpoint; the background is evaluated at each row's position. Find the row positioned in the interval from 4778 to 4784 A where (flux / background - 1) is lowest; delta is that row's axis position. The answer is 4780.53 A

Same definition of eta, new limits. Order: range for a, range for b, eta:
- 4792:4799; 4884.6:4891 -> -0.9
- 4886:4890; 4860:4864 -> 0.5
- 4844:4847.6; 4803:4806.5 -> -1.0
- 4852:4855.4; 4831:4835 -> 0.7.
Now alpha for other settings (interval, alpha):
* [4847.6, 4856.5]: 6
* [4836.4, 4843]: 5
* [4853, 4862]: 7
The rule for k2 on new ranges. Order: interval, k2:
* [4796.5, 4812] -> 4800.38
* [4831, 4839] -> 4835.89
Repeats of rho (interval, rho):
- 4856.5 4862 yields 7.66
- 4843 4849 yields 7.74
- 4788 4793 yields 6.91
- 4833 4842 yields 7.98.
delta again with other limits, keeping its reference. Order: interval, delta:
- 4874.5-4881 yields 4879.51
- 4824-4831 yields 4828.10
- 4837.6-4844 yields 4838.11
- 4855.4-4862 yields 4861.56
